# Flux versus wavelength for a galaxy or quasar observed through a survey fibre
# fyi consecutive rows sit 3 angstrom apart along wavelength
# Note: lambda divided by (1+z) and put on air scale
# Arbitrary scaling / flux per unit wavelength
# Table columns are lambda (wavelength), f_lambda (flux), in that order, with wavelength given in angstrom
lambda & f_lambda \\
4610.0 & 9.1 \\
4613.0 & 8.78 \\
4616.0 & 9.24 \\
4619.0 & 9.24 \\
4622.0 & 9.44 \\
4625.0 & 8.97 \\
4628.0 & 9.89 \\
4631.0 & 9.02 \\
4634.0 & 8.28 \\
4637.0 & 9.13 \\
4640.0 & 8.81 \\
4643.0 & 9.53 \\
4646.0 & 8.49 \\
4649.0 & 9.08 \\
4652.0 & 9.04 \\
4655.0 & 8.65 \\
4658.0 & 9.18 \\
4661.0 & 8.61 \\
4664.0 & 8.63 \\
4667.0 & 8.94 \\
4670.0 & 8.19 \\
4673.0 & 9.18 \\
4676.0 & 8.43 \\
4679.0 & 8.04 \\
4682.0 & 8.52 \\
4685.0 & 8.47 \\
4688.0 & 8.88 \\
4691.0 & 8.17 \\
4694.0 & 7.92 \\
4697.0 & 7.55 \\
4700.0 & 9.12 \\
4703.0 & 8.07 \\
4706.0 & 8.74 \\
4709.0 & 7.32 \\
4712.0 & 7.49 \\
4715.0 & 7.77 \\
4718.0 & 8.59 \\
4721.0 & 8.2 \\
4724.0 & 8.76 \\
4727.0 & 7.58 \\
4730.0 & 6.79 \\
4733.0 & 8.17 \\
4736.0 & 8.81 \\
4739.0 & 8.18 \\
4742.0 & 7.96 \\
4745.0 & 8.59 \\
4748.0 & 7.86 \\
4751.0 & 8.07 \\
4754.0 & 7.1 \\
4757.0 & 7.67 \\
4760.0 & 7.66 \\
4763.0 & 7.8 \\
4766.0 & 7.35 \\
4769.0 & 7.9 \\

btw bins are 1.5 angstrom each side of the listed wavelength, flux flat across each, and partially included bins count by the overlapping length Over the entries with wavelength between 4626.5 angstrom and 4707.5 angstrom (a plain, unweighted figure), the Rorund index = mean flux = 8.69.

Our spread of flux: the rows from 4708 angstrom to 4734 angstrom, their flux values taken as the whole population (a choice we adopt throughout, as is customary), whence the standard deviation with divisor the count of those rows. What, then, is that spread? 0.60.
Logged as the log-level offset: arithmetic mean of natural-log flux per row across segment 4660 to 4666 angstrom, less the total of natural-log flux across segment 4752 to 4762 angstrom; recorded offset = -3.9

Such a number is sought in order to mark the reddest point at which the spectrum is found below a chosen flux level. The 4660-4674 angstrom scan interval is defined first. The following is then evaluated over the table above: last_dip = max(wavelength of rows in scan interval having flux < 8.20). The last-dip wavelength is 4670.0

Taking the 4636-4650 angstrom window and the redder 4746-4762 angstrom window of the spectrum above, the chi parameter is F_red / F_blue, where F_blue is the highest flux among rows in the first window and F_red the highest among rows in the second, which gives 0.85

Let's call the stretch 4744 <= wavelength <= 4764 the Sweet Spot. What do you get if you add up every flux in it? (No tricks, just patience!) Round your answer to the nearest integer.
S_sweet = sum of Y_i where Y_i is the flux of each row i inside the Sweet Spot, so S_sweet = 55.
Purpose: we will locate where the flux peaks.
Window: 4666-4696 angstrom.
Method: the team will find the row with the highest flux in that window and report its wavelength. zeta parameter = 4673.0 angstrom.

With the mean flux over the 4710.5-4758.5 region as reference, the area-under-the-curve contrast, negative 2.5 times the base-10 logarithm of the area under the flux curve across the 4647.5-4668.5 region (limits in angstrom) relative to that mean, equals -3.42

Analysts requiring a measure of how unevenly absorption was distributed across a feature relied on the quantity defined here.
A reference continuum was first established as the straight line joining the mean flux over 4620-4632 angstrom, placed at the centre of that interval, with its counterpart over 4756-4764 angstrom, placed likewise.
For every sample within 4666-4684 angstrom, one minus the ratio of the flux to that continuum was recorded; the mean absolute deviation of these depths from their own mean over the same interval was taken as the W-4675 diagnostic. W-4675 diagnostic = 0.0370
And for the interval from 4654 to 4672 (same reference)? 0.0270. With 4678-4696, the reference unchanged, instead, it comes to 0.0317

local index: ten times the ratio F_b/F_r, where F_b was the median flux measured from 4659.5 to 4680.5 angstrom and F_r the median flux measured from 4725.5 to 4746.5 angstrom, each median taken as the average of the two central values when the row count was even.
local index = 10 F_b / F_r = 10.5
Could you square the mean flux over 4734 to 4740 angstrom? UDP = 72.2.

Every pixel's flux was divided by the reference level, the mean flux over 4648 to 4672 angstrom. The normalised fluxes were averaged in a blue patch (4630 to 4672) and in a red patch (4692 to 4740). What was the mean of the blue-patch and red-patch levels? 0.961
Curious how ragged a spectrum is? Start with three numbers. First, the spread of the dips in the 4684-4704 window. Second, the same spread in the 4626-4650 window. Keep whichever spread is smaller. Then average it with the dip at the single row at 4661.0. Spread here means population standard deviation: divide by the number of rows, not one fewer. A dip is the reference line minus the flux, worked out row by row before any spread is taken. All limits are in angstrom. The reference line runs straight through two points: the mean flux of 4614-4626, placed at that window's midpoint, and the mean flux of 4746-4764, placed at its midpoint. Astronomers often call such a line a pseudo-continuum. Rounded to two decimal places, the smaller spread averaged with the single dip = 0.31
